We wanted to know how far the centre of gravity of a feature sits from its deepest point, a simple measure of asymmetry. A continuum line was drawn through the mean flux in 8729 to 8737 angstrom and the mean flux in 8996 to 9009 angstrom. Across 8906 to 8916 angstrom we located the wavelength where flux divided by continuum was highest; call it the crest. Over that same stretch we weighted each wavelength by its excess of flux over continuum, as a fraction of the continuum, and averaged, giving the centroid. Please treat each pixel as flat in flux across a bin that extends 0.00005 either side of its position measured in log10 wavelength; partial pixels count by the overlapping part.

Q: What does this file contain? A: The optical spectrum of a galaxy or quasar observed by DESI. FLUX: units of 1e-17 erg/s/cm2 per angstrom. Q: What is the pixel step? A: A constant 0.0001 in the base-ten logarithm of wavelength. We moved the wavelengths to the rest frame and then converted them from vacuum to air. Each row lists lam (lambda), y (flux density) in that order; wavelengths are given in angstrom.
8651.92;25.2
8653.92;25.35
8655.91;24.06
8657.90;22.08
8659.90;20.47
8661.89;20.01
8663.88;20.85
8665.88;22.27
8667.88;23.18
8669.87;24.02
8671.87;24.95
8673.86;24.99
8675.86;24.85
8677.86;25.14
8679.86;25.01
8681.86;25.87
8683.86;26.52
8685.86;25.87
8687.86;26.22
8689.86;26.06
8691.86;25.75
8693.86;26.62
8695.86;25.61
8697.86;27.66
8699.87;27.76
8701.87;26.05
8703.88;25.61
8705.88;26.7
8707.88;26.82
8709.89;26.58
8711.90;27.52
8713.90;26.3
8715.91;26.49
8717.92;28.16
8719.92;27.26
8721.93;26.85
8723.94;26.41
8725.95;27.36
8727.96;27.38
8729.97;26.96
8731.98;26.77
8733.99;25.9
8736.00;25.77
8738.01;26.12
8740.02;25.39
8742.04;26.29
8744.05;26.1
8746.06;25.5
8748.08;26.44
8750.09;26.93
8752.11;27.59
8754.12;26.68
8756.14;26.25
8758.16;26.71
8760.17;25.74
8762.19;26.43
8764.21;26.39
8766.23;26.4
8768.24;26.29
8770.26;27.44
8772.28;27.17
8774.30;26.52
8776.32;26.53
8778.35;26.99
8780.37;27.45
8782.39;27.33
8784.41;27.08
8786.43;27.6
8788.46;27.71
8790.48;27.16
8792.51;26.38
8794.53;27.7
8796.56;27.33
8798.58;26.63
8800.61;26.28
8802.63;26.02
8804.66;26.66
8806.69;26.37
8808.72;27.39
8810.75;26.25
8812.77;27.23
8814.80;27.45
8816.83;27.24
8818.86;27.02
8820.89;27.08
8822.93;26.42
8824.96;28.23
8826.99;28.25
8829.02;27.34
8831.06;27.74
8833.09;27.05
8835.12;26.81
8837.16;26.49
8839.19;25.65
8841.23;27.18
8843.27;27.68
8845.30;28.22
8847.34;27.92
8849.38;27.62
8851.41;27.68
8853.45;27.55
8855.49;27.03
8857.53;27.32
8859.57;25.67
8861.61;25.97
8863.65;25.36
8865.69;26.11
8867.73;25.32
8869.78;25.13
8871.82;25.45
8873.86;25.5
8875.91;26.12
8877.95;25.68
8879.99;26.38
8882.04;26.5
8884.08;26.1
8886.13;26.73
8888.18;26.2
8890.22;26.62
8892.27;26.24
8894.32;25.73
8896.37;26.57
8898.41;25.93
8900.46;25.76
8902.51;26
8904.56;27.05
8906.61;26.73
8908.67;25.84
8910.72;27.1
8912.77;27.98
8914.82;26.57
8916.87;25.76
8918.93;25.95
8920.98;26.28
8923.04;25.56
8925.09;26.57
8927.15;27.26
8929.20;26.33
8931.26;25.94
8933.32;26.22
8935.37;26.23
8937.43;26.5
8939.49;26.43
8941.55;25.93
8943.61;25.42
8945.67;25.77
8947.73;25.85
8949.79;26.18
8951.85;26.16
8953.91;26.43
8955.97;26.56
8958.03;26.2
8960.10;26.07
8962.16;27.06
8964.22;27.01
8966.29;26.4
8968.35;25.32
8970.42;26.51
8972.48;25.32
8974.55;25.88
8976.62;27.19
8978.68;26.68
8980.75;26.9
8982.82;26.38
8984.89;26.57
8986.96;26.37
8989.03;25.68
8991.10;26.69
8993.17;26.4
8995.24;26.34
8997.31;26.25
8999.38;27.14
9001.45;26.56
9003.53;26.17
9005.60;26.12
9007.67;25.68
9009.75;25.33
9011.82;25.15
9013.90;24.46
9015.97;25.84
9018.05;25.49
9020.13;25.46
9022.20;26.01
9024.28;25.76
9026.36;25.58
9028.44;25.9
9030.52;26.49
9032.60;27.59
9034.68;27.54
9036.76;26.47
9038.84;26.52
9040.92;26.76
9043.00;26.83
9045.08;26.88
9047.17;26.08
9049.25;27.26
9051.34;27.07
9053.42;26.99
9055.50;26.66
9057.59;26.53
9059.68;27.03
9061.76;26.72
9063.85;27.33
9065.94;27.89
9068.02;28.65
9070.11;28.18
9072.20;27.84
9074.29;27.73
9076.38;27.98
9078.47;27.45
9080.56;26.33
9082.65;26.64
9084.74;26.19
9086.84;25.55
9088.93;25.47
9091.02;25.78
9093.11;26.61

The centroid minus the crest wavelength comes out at -0.6 angstrom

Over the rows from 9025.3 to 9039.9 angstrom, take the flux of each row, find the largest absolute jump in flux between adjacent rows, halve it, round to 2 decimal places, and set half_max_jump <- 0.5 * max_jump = 0.55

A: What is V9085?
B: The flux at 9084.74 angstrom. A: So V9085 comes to 26.19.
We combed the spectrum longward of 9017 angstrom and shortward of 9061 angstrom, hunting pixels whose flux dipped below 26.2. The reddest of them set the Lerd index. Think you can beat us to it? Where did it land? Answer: 9047.17 angstrom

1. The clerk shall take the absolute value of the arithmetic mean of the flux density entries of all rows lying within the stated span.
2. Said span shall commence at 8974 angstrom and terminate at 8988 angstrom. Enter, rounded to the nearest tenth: 26.6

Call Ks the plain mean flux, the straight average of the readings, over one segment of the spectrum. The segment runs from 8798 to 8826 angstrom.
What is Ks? 26.9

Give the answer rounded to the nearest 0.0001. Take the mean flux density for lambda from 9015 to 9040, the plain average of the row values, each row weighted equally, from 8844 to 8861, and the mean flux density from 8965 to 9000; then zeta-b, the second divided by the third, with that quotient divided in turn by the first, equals 0.0396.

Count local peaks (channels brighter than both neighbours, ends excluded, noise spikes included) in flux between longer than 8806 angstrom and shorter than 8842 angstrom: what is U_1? 5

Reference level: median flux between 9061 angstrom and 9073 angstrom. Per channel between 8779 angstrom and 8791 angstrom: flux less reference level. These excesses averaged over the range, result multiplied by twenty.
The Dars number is -10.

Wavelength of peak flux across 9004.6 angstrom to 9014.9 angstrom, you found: 9005.60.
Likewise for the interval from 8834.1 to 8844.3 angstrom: 8843.27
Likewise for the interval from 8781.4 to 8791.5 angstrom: 8788.46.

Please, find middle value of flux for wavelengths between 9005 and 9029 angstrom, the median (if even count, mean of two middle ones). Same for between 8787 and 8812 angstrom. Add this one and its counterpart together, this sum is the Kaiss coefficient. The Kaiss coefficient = 52.3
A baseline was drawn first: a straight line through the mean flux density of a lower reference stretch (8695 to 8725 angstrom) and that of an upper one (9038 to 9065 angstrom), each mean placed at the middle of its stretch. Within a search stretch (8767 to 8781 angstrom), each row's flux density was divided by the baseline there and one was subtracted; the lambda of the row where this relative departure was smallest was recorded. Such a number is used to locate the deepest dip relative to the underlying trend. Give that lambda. 8768.24 angstrom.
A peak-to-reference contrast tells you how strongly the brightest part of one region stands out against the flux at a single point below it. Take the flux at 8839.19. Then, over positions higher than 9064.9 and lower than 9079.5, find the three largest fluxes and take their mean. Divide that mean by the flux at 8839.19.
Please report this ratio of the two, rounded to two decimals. 1.10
